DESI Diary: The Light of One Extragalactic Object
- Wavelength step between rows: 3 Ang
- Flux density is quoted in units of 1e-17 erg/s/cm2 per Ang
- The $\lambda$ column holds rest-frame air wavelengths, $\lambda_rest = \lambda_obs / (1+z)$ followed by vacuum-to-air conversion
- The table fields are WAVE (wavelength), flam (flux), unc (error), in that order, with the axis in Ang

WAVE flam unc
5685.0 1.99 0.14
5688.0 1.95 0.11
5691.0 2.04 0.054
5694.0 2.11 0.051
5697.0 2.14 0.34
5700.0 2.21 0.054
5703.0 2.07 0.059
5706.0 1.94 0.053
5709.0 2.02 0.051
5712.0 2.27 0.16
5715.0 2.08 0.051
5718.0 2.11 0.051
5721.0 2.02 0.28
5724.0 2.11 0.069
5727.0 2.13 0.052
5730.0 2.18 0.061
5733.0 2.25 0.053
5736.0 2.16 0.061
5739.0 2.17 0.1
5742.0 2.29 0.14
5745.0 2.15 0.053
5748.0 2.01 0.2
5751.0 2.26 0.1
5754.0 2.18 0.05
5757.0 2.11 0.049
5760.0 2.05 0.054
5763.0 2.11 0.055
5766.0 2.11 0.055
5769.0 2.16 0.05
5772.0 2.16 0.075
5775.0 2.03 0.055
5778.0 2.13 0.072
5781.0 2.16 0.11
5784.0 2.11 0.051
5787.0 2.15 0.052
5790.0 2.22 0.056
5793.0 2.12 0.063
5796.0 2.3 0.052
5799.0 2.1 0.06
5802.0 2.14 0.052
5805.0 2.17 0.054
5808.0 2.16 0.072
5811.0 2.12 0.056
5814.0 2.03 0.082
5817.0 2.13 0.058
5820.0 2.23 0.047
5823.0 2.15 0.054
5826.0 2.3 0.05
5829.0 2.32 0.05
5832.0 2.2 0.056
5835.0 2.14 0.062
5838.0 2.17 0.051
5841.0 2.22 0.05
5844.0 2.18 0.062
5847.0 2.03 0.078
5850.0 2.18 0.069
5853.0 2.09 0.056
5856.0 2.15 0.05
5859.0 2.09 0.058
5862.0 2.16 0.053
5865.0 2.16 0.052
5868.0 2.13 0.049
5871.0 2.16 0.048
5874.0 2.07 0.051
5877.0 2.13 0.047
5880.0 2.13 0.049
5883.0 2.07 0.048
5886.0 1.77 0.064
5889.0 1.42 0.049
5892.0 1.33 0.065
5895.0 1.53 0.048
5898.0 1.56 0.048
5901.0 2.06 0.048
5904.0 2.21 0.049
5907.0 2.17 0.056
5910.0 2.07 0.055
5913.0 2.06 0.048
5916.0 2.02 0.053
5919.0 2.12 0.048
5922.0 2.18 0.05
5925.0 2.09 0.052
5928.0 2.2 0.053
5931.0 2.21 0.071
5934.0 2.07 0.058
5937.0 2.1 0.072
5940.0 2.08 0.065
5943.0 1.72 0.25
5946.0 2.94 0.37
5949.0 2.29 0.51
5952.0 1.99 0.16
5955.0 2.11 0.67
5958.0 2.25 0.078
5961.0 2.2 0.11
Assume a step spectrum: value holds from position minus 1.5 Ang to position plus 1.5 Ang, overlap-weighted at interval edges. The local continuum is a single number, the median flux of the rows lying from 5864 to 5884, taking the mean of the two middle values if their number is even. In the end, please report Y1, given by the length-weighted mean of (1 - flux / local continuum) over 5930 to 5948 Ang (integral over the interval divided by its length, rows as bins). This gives -0.028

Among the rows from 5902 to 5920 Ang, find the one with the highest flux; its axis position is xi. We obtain 5904.0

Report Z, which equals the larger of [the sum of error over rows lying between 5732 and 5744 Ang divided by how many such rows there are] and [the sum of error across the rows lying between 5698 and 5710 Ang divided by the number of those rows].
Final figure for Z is 0.09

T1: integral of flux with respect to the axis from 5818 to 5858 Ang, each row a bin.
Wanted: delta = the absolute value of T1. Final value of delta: 87.2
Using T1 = 87.2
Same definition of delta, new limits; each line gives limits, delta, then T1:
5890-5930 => 78.6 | 78.6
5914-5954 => 86.1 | 86.1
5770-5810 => 86.0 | 86.0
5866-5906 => 75.9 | 75.9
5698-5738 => 84.8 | 84.8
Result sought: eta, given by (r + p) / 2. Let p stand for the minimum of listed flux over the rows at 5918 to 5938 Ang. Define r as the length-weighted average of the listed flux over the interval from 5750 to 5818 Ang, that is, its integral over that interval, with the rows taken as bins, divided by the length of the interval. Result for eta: 2.10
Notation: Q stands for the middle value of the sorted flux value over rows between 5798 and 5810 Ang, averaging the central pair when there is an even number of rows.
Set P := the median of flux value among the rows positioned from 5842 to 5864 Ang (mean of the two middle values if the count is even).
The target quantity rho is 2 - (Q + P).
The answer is -2.30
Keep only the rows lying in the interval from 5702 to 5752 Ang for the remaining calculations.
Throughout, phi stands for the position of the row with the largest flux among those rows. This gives 5742.0 Ang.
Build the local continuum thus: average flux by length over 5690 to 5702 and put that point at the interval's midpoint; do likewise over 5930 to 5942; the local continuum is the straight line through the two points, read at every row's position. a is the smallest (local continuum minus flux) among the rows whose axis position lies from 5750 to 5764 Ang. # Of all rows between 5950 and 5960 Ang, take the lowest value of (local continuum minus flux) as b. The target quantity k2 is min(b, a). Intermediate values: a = -0.14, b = -0.16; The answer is -0.158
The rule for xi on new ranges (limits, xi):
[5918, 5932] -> 5931.0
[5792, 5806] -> 5796.0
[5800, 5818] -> 5805.0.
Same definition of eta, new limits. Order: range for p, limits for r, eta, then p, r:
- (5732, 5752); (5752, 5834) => 2.08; 2.01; 2.154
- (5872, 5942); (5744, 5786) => 1.73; 1.33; 2.124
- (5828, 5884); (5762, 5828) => 2.09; 2.03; 2.151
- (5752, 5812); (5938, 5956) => 2.11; 2.03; 2.188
